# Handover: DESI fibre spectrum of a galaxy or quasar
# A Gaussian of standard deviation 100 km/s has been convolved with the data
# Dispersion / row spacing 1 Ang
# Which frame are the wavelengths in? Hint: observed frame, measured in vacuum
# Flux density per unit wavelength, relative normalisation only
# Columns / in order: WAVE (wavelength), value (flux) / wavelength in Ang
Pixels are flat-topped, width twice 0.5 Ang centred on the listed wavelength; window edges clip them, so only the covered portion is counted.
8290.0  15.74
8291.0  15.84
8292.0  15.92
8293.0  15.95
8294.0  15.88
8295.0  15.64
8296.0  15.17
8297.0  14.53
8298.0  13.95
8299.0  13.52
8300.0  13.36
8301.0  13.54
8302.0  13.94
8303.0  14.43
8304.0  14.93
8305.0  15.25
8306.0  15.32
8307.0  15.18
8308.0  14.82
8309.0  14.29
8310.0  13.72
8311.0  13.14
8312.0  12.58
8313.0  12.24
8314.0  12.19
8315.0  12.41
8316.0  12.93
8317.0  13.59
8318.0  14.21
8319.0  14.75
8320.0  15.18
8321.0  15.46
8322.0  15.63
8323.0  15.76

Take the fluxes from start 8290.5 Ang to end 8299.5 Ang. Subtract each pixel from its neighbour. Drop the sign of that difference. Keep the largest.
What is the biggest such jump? 0.64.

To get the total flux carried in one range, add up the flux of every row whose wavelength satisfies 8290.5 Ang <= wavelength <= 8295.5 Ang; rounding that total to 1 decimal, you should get 79.2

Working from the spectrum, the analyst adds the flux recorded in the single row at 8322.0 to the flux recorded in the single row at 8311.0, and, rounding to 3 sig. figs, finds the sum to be 28.8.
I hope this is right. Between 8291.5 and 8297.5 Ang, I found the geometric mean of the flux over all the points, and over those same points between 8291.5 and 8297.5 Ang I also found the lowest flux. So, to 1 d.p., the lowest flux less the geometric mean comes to -1.0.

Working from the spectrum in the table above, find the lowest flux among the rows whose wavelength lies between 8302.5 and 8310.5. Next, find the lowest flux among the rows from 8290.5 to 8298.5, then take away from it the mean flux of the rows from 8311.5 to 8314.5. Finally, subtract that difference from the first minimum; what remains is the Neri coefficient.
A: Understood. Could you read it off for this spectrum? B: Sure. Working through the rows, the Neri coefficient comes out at 12.1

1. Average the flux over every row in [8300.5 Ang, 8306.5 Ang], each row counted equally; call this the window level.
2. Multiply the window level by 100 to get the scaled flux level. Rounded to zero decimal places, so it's 1457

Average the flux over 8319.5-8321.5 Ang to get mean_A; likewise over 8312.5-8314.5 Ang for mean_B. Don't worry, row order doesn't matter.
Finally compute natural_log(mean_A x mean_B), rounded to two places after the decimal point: 5.23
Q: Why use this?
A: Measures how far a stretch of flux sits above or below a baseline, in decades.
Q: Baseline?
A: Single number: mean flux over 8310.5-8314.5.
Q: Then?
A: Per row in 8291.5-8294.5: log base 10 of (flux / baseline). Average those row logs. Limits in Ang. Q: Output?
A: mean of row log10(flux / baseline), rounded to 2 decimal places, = 0.10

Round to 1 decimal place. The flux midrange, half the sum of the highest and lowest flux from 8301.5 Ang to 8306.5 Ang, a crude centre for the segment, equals 14.6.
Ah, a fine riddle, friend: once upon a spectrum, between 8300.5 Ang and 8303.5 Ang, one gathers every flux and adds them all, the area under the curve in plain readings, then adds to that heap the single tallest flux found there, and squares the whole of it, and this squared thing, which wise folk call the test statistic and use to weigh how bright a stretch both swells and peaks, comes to 3174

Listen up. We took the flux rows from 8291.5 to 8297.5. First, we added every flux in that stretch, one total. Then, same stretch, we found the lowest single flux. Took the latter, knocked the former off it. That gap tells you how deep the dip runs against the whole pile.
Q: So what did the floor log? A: -79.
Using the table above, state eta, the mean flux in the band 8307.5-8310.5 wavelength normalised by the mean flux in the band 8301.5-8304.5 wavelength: 0.99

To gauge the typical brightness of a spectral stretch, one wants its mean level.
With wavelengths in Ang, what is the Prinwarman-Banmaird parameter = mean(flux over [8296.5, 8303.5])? 13.9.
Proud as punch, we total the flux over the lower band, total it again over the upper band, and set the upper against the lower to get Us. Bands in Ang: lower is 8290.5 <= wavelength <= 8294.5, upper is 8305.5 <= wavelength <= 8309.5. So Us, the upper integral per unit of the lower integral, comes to 0.94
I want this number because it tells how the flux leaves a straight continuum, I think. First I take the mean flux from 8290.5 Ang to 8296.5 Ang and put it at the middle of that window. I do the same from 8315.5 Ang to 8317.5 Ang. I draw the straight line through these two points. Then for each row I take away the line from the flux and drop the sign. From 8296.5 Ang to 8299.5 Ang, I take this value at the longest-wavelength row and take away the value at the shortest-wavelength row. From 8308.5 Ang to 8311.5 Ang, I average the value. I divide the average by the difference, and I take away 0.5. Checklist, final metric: 0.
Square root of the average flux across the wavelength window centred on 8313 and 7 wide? 3.57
